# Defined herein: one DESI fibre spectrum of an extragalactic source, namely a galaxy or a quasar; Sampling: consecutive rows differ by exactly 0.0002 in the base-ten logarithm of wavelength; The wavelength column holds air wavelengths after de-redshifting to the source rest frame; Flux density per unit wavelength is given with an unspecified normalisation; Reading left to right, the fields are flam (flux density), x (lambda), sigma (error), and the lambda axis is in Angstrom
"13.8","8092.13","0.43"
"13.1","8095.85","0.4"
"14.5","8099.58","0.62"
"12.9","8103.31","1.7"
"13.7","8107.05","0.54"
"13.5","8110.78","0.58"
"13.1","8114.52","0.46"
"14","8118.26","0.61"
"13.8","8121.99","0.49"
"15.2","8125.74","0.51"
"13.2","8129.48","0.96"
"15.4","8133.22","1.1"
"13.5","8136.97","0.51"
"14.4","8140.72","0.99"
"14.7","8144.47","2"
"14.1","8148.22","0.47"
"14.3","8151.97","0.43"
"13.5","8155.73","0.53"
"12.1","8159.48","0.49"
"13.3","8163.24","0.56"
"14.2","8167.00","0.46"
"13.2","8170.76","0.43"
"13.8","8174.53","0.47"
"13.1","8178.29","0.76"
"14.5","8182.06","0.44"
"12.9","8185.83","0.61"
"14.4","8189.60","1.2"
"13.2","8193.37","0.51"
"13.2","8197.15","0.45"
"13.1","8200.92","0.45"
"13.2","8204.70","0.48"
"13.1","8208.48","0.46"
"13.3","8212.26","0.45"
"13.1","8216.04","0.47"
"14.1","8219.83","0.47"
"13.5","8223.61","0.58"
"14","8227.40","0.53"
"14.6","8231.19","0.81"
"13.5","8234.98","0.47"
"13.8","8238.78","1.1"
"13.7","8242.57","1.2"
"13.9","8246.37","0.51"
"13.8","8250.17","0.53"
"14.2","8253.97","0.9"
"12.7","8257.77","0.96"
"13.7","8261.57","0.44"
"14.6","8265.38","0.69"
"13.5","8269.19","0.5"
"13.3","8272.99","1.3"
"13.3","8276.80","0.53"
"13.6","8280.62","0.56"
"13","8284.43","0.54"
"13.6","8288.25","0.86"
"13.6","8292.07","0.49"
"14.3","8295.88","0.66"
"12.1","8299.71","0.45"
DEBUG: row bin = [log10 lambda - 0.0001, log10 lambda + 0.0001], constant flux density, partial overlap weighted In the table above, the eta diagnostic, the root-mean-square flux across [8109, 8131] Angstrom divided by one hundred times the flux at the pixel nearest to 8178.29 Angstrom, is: 0.0105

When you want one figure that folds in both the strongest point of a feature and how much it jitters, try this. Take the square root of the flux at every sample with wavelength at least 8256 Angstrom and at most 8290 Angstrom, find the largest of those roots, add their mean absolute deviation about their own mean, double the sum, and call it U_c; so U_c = 7.74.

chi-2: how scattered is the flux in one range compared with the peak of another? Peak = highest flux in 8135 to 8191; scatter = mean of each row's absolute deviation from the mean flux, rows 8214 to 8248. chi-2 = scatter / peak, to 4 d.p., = 0.0212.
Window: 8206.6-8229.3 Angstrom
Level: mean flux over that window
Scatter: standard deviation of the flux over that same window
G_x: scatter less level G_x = -13.1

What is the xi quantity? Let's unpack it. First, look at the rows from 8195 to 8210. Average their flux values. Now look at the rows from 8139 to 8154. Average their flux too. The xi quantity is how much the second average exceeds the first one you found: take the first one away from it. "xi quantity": 1.2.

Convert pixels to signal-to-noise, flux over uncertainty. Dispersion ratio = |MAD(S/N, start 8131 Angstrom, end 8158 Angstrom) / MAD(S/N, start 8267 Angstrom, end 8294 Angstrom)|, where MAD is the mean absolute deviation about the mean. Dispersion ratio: 1.6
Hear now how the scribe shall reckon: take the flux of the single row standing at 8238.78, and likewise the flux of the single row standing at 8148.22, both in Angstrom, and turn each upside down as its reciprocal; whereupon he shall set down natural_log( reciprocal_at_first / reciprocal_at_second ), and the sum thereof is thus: 0.022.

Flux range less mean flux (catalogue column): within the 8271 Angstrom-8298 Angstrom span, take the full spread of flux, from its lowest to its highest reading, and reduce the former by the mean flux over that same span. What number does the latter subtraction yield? -12.2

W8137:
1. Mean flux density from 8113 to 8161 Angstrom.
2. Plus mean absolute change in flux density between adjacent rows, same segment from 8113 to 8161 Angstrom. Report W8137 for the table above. 15.0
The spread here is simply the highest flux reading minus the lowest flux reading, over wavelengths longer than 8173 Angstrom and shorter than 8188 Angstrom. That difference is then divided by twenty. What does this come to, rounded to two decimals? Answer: 0.08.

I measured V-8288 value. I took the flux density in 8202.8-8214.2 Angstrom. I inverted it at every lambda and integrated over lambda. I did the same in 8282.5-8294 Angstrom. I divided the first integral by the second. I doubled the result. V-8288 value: 2.01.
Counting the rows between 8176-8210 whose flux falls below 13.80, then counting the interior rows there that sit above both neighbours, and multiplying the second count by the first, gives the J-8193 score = 21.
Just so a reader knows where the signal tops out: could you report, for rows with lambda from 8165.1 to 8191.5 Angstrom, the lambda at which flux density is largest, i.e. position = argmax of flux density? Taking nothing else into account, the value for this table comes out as 8182.06 Angstrom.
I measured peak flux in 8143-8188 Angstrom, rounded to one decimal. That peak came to 14.7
